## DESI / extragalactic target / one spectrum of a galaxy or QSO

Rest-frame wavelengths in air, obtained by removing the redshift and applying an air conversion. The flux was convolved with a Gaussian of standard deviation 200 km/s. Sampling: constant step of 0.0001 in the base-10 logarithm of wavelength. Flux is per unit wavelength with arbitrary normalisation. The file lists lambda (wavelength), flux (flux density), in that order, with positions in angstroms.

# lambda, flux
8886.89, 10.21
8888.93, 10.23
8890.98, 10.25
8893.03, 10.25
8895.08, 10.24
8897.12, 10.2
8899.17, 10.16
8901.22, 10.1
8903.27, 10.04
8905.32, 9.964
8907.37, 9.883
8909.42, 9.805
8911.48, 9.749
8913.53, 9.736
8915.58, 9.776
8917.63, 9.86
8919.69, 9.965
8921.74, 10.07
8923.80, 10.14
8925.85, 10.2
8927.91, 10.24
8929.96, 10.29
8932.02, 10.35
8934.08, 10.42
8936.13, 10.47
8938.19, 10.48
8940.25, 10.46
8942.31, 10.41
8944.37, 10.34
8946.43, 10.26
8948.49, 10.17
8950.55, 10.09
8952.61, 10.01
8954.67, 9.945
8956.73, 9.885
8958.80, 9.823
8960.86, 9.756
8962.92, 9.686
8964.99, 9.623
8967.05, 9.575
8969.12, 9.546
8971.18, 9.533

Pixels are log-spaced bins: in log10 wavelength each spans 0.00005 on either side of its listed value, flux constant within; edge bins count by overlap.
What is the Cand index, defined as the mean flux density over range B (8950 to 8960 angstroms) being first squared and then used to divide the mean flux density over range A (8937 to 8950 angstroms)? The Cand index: 0.105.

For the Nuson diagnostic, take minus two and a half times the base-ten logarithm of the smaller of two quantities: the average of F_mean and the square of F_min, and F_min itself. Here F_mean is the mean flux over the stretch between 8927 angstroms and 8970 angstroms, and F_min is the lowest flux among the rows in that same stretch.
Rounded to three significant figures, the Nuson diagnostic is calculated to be -2.45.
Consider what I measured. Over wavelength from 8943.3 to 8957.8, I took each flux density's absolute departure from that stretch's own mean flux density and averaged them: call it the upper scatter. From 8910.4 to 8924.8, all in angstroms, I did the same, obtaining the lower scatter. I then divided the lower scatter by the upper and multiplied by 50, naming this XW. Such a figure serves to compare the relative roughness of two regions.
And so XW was 51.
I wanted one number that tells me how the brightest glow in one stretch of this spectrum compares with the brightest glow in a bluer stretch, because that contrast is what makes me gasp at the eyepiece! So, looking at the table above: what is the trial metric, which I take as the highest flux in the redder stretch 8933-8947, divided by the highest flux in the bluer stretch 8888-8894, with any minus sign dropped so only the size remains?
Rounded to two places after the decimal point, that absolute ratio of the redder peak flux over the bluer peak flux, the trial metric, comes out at 1.02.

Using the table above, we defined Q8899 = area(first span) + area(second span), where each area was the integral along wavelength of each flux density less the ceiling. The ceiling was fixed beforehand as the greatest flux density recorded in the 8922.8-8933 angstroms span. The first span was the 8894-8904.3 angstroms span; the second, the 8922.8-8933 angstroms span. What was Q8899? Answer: -3.2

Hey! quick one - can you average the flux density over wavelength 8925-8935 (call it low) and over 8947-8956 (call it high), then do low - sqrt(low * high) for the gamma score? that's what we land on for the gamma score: 0.12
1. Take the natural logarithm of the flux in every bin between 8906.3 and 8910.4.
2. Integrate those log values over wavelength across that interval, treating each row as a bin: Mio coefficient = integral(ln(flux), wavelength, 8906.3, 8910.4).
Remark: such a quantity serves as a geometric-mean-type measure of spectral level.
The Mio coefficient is 9.38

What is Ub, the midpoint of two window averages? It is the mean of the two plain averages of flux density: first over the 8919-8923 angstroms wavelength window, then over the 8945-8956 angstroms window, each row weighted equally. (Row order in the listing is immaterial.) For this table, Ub 10.1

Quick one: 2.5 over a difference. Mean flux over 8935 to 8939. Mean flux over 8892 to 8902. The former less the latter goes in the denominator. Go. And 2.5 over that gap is 9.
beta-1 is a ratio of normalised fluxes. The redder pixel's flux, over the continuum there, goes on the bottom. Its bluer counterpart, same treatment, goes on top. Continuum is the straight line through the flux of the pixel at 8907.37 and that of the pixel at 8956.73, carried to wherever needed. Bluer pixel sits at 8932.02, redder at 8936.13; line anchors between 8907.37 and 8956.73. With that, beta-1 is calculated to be 0.99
